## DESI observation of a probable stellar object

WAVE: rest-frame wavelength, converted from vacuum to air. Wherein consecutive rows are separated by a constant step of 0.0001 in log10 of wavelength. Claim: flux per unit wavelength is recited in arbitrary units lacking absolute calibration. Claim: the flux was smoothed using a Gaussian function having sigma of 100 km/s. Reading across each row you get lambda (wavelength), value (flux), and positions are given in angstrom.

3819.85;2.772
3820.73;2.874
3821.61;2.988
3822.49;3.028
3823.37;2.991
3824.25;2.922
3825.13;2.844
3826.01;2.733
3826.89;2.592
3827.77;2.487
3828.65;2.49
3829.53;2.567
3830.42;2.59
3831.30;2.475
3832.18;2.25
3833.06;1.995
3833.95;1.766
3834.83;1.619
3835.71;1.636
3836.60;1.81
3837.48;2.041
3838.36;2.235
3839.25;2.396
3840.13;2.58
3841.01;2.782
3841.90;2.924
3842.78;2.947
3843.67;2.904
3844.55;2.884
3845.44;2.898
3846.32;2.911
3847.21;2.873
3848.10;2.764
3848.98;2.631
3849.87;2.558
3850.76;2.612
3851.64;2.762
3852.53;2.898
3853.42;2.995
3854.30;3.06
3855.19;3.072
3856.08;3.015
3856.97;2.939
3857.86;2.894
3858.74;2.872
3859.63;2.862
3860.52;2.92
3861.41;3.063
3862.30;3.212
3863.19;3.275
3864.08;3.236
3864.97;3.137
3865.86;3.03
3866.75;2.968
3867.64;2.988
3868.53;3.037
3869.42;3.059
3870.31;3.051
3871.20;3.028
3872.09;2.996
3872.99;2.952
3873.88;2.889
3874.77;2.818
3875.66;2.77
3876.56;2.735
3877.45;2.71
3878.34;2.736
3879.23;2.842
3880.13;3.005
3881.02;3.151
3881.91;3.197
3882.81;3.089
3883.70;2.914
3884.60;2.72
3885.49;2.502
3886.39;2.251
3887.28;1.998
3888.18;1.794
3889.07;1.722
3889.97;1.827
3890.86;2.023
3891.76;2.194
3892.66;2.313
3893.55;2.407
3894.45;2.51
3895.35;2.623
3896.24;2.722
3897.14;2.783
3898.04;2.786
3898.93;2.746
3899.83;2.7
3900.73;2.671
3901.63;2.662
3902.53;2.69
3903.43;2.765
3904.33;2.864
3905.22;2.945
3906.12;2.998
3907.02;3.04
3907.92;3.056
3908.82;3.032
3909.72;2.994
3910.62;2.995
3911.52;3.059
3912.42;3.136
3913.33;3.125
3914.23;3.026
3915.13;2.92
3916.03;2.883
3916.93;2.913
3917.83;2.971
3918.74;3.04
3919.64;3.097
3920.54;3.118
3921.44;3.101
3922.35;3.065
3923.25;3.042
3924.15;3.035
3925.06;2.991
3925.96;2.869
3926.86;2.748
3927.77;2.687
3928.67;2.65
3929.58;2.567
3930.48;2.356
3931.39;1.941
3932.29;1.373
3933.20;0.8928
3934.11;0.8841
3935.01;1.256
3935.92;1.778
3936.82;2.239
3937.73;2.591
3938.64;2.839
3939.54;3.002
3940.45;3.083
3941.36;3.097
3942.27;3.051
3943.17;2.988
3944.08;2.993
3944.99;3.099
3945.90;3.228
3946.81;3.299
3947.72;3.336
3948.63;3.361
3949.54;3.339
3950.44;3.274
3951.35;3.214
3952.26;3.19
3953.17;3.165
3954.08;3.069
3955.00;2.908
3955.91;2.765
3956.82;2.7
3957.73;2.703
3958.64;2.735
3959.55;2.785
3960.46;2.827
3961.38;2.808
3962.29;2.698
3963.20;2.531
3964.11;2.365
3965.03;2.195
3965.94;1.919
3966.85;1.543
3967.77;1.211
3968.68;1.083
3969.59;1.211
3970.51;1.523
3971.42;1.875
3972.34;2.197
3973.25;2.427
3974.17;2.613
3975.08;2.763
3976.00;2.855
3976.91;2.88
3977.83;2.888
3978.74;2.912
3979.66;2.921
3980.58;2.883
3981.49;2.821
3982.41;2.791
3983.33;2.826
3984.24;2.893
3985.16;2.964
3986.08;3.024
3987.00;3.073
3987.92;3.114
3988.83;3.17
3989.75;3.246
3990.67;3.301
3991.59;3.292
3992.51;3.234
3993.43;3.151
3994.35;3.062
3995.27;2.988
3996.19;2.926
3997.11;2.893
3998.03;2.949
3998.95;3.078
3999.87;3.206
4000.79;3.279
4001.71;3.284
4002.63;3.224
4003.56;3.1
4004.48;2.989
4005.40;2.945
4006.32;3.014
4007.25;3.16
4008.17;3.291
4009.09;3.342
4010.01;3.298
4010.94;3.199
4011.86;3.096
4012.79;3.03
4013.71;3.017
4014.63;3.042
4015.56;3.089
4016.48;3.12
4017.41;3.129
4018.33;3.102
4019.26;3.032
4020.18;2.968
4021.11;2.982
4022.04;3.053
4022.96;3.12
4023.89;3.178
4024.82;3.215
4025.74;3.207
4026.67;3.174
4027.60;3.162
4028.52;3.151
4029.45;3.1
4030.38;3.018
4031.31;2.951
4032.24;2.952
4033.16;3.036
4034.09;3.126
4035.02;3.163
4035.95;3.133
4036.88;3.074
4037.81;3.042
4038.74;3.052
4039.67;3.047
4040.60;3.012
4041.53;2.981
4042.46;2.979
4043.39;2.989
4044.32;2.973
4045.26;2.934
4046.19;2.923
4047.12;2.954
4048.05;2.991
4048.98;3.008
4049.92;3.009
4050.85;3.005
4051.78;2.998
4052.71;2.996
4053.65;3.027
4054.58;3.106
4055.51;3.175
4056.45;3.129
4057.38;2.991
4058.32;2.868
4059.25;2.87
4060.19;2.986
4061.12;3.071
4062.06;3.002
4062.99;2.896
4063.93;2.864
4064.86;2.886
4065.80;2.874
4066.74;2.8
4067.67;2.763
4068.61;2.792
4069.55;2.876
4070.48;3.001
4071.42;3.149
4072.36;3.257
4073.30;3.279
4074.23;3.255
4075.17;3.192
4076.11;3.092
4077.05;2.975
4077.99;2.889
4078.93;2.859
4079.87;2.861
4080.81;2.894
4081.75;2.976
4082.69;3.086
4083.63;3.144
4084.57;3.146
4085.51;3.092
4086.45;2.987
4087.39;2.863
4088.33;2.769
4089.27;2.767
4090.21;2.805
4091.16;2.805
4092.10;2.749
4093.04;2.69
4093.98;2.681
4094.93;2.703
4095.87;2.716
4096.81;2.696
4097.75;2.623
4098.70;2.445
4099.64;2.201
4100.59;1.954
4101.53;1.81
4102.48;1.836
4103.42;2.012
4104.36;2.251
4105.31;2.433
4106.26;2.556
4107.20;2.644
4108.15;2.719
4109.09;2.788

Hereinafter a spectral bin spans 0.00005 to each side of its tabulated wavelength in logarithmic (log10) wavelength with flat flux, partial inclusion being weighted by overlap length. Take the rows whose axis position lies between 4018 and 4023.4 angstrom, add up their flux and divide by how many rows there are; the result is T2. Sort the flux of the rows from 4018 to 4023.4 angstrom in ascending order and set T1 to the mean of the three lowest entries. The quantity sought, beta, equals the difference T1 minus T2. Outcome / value -0.05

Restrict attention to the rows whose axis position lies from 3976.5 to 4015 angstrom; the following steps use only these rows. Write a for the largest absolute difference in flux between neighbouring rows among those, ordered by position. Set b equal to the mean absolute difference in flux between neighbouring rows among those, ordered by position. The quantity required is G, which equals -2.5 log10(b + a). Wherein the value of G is 1.7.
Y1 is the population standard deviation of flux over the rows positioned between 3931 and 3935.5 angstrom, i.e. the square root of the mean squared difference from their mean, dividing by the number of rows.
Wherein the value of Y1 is 0.388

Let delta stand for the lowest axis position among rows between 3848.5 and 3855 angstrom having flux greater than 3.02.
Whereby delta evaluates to 3854.30 angstrom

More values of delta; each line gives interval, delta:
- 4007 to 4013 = 4007.25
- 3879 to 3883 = 3881.02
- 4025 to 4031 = 4025.74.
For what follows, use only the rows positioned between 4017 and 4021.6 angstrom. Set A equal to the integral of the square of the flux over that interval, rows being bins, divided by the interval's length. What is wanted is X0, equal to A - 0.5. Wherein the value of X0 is 8.8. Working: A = 9.3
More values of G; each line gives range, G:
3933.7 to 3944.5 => 0.3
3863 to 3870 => 2.0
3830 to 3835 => 0.9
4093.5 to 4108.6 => 1.1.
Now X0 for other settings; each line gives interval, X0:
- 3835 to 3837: 2.4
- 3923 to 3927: 8.2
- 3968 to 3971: 1.2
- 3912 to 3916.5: 8.6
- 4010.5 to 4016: 9.0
